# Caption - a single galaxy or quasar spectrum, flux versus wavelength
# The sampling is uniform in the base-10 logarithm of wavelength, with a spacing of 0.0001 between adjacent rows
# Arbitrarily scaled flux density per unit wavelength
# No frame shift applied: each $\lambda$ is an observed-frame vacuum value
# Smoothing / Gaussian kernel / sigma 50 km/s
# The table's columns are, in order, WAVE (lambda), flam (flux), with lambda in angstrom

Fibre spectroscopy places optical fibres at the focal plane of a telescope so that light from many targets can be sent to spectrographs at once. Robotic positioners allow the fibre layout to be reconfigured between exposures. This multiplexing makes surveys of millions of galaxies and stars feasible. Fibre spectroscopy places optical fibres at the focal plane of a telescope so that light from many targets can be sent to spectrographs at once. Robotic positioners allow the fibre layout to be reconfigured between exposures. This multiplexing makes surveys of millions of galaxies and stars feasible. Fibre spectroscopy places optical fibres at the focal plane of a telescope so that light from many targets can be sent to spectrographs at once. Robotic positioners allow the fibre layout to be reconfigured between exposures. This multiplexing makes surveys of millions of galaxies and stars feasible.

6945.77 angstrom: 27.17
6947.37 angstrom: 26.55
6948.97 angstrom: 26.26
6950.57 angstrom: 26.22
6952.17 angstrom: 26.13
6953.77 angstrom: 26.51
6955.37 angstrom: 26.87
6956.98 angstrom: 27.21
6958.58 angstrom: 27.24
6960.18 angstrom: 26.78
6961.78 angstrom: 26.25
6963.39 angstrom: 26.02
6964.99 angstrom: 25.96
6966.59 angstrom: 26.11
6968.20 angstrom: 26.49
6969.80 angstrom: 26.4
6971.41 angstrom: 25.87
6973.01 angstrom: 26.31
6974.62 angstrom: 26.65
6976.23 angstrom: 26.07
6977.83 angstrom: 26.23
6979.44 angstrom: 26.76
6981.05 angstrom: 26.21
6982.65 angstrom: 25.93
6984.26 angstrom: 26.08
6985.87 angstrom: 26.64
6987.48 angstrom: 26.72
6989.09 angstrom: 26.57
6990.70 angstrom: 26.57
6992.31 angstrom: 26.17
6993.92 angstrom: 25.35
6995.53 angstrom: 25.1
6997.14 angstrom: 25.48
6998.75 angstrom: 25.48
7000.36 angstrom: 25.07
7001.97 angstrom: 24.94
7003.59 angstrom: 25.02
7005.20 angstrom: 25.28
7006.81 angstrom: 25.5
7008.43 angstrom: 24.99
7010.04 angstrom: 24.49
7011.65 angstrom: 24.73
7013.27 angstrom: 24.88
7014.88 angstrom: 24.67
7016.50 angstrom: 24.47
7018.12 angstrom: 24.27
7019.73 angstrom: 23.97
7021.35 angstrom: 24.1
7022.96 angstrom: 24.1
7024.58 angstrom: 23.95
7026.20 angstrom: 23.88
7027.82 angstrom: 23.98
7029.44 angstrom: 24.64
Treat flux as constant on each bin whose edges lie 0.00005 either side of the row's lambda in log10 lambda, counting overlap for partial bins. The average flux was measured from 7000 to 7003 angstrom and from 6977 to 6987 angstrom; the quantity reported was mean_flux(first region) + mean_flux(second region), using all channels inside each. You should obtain 51.3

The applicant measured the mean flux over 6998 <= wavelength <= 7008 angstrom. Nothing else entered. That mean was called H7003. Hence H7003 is 25.2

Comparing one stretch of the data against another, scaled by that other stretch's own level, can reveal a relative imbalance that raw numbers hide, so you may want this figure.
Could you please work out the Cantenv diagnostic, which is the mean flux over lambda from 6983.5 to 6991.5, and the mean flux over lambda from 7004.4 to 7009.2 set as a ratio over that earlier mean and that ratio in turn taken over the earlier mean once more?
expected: 0.0359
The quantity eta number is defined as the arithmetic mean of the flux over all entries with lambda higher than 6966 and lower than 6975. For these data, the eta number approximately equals 26.3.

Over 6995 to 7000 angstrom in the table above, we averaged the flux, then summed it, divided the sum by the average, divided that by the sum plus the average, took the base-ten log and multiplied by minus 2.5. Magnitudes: 3.82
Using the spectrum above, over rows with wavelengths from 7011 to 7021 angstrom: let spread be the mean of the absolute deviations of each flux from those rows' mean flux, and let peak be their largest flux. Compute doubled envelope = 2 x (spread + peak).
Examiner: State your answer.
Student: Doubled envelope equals 50.3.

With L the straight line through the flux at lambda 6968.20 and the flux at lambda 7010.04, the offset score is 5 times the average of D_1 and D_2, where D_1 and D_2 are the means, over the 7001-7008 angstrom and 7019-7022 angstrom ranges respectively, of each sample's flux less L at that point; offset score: 1.2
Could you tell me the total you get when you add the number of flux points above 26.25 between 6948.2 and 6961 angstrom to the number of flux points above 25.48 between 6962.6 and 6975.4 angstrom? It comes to 14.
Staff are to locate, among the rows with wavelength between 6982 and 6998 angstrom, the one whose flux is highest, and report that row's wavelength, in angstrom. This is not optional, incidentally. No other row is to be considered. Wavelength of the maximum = 6987.48 angstrom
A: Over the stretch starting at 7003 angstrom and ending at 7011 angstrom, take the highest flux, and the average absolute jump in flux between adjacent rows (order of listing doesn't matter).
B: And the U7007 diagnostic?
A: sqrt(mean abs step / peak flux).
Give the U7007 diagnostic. 0.121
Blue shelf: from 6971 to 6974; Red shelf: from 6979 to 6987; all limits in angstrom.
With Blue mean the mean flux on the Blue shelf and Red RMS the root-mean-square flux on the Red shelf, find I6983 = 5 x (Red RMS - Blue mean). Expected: 1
